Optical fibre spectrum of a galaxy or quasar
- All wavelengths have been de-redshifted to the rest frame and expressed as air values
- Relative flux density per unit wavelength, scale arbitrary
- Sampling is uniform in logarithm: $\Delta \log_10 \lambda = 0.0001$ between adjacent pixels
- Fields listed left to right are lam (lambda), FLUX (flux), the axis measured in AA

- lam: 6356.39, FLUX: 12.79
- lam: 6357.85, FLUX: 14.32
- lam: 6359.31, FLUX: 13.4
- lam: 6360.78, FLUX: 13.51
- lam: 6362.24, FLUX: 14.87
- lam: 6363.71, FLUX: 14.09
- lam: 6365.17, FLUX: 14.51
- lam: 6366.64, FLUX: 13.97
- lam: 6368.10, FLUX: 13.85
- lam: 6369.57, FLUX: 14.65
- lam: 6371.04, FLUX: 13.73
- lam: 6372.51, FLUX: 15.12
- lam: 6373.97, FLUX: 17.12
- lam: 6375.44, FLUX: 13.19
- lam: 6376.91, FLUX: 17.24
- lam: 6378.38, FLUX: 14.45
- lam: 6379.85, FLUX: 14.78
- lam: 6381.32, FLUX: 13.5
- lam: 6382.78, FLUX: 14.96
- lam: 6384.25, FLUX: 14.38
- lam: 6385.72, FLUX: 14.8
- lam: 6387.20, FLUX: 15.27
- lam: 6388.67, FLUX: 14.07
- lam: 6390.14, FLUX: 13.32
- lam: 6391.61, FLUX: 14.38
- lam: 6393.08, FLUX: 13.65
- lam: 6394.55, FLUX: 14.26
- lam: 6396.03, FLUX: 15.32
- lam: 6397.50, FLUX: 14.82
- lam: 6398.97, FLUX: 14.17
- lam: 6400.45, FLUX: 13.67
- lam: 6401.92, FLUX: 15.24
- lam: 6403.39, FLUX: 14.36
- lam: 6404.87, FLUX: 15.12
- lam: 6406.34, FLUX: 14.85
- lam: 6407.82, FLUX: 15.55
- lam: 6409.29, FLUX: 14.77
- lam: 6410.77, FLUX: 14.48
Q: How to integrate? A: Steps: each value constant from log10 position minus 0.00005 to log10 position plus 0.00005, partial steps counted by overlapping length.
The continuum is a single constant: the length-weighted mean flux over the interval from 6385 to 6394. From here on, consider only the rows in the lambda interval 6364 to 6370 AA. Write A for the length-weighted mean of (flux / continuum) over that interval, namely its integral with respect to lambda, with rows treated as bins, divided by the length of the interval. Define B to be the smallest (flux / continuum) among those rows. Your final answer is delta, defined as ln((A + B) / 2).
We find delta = -0.015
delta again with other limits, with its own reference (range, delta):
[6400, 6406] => -0.005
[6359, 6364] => -0.039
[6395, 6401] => -0.012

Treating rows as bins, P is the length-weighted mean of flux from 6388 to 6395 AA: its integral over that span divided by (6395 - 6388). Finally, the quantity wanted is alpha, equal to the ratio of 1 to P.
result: 0.0718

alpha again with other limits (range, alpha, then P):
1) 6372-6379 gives 0.0647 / 15.5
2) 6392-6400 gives 0.0694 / 14.4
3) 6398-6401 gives 0.0715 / 14.0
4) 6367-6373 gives 0.0701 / 14.3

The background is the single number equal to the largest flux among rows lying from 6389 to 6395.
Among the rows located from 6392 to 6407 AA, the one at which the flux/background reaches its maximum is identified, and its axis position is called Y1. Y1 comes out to 6396.03 AA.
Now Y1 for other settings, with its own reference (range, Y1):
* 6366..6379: 6376.91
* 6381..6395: 6387.20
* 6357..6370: 6362.24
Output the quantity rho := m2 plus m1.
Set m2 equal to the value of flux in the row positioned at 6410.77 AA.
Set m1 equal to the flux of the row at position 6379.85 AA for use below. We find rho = 29.3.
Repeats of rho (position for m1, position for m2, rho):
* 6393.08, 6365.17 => 28.2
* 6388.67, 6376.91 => 31.3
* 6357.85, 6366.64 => 28.3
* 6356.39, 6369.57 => 27.4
